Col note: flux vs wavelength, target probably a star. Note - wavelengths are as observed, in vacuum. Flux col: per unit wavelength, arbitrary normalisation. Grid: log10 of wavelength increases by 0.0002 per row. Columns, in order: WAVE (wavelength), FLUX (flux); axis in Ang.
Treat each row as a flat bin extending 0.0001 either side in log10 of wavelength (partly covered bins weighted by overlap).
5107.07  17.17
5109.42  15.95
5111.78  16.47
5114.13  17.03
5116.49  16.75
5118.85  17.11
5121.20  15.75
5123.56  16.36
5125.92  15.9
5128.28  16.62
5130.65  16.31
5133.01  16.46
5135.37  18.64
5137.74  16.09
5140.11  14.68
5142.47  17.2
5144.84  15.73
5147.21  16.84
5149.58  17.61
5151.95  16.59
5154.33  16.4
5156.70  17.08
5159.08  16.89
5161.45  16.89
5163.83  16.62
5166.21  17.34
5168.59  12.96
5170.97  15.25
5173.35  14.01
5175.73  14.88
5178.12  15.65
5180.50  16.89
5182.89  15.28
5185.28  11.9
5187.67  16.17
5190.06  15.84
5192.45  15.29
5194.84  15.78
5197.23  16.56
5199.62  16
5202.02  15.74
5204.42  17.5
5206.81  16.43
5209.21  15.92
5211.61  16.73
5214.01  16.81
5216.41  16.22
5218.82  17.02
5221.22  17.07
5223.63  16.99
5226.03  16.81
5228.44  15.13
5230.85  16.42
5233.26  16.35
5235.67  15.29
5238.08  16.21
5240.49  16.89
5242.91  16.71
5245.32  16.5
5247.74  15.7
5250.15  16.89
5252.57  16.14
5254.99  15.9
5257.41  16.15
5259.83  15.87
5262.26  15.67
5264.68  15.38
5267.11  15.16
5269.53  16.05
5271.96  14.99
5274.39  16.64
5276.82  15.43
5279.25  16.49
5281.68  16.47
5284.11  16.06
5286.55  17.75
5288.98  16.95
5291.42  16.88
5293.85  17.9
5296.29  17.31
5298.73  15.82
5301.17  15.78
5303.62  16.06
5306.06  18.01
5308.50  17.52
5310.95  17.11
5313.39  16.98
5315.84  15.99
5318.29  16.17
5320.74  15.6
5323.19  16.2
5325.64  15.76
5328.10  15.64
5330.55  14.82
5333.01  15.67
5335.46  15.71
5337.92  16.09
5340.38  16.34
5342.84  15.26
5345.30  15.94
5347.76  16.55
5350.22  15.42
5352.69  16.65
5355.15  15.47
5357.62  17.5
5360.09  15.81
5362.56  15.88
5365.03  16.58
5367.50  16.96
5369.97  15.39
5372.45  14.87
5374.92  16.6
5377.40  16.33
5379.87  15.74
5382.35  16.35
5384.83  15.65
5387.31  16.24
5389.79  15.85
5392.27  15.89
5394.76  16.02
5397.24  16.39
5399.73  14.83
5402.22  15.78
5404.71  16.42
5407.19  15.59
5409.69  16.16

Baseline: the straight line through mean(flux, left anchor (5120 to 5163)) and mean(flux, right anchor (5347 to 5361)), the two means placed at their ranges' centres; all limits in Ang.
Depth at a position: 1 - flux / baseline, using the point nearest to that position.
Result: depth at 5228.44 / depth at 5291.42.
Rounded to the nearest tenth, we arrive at -2.3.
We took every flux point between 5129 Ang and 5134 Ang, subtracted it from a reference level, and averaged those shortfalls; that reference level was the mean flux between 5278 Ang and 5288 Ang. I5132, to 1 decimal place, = 0.3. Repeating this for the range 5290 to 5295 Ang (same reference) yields -0.7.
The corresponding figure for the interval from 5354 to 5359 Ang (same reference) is 0.2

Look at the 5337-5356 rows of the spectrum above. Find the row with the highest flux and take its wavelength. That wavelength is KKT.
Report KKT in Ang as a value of 5352.69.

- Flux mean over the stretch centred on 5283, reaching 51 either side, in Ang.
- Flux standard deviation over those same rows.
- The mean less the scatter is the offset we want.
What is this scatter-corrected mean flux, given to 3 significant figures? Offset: 15.5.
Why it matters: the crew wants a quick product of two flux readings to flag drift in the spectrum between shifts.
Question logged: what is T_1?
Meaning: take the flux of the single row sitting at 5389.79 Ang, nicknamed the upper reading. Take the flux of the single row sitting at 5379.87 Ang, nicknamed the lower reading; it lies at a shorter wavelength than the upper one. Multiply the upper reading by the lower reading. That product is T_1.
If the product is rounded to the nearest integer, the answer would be 249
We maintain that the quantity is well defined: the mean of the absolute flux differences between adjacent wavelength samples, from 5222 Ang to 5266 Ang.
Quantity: 0.60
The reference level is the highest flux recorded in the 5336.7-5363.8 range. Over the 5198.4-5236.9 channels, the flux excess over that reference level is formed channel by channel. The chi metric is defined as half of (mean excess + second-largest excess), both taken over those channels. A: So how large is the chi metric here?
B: -0.76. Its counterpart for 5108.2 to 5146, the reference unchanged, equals -0.68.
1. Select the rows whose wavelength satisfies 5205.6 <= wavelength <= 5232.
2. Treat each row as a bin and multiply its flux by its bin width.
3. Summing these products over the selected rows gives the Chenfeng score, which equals 436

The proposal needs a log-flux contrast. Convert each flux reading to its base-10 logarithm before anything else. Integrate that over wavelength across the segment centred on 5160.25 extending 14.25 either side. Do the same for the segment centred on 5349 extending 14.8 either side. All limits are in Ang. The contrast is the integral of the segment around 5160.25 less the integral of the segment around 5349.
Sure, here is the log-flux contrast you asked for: -1.2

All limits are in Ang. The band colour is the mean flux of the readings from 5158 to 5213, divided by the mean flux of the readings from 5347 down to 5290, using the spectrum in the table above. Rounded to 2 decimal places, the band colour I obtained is 0.97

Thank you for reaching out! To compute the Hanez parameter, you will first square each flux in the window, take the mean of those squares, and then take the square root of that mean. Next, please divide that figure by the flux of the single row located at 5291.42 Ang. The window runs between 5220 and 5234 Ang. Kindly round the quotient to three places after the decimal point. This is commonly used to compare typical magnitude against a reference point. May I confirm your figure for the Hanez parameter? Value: 0.976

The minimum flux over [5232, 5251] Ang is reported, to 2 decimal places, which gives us 15.29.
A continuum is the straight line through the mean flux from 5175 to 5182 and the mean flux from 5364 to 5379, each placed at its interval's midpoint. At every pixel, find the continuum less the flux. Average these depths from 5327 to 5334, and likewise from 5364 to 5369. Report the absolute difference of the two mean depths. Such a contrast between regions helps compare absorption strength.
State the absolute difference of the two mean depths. 1.3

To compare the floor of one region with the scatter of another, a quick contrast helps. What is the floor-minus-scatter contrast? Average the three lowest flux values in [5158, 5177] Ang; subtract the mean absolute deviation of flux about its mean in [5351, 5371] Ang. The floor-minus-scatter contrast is 13.3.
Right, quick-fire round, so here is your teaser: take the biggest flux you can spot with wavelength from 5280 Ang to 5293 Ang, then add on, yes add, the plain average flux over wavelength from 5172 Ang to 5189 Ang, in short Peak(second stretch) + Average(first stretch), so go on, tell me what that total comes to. 32.7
